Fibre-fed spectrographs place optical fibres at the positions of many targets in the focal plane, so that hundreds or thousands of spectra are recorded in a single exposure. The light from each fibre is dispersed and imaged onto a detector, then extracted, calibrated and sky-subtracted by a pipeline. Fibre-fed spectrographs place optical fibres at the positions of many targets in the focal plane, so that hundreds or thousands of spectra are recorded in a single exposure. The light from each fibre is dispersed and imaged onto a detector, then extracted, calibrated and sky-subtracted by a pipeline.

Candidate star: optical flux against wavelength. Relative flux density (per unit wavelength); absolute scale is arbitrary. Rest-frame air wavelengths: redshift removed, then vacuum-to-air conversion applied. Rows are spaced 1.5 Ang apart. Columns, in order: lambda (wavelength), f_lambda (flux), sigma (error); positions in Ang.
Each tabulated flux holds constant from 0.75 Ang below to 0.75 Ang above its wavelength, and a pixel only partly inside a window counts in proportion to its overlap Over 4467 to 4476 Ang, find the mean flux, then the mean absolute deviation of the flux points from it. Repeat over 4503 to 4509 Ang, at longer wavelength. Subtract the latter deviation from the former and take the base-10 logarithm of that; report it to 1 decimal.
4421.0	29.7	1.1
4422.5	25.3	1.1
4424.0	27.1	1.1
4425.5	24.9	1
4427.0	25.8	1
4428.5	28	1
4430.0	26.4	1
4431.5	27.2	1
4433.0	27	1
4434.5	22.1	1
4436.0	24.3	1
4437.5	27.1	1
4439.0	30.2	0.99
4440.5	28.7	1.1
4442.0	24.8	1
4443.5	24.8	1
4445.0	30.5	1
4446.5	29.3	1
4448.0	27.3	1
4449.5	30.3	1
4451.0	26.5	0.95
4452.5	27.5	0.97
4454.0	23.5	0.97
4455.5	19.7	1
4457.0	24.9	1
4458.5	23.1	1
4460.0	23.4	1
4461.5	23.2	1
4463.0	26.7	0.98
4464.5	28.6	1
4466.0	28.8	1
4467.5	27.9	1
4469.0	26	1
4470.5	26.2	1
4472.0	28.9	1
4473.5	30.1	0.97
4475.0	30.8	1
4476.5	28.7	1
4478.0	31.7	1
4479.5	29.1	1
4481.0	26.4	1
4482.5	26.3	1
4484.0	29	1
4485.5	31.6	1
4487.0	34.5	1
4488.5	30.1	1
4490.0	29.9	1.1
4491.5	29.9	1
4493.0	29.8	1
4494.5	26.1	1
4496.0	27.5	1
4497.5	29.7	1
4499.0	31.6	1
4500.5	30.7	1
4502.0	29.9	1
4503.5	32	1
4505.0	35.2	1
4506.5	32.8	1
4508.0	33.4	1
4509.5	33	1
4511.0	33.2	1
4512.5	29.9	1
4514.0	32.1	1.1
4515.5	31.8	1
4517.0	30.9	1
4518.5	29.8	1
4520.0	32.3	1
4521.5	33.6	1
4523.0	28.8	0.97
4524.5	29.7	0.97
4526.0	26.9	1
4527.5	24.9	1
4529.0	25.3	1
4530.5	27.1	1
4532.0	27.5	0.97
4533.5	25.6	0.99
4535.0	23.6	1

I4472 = -0.2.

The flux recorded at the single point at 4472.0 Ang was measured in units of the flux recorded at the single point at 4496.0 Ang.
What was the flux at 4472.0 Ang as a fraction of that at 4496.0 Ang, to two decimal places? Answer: 1.05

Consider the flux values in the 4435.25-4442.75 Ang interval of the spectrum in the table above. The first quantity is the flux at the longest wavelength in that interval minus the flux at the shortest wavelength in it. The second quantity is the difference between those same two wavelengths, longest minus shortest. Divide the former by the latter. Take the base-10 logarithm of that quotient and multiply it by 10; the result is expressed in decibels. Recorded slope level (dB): -11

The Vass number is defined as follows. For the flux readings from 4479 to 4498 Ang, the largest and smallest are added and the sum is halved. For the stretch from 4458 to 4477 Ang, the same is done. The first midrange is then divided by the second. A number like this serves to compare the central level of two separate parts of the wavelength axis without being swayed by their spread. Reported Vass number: 1.12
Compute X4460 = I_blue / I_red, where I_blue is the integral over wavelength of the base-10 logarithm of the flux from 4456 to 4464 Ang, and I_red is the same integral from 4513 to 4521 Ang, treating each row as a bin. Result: 0.92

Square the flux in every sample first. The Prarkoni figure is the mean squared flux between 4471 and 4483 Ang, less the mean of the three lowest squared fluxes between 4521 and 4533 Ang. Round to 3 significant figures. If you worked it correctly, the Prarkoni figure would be 183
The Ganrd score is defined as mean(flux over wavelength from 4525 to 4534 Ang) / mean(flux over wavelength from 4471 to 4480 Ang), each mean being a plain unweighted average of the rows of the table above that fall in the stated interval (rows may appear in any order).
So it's 0.88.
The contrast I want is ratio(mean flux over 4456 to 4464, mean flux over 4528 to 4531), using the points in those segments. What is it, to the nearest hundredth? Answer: 0.93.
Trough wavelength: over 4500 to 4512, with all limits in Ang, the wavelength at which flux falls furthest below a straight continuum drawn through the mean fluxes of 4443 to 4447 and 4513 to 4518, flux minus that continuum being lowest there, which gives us 4502.0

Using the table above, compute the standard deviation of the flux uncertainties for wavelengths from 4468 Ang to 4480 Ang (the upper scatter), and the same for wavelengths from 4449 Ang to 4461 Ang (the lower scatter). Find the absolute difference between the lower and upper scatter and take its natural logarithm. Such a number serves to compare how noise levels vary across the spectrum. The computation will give -4.7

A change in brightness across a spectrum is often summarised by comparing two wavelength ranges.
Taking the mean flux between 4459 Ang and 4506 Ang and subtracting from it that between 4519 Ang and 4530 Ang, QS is 0.3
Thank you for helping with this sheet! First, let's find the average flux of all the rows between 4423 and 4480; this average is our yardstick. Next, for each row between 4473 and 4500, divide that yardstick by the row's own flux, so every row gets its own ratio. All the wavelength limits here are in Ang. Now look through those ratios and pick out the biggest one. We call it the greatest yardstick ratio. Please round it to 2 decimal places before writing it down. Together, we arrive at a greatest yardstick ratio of 1.03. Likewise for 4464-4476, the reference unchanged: 1.03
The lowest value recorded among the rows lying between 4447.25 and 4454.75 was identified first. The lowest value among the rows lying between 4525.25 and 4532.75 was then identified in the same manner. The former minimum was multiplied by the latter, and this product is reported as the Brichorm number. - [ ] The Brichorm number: 585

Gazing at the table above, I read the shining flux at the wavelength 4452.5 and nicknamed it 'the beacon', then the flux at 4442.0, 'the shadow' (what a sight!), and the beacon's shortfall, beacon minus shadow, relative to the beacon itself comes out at 0.10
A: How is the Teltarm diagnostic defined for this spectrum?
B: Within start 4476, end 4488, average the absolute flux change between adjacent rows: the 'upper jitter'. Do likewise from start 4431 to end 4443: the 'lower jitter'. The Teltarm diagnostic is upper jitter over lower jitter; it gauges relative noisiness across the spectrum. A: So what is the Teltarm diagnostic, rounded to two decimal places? 0.89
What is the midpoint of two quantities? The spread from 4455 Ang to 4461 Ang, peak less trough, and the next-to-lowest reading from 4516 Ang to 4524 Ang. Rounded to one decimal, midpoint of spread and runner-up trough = 17.5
